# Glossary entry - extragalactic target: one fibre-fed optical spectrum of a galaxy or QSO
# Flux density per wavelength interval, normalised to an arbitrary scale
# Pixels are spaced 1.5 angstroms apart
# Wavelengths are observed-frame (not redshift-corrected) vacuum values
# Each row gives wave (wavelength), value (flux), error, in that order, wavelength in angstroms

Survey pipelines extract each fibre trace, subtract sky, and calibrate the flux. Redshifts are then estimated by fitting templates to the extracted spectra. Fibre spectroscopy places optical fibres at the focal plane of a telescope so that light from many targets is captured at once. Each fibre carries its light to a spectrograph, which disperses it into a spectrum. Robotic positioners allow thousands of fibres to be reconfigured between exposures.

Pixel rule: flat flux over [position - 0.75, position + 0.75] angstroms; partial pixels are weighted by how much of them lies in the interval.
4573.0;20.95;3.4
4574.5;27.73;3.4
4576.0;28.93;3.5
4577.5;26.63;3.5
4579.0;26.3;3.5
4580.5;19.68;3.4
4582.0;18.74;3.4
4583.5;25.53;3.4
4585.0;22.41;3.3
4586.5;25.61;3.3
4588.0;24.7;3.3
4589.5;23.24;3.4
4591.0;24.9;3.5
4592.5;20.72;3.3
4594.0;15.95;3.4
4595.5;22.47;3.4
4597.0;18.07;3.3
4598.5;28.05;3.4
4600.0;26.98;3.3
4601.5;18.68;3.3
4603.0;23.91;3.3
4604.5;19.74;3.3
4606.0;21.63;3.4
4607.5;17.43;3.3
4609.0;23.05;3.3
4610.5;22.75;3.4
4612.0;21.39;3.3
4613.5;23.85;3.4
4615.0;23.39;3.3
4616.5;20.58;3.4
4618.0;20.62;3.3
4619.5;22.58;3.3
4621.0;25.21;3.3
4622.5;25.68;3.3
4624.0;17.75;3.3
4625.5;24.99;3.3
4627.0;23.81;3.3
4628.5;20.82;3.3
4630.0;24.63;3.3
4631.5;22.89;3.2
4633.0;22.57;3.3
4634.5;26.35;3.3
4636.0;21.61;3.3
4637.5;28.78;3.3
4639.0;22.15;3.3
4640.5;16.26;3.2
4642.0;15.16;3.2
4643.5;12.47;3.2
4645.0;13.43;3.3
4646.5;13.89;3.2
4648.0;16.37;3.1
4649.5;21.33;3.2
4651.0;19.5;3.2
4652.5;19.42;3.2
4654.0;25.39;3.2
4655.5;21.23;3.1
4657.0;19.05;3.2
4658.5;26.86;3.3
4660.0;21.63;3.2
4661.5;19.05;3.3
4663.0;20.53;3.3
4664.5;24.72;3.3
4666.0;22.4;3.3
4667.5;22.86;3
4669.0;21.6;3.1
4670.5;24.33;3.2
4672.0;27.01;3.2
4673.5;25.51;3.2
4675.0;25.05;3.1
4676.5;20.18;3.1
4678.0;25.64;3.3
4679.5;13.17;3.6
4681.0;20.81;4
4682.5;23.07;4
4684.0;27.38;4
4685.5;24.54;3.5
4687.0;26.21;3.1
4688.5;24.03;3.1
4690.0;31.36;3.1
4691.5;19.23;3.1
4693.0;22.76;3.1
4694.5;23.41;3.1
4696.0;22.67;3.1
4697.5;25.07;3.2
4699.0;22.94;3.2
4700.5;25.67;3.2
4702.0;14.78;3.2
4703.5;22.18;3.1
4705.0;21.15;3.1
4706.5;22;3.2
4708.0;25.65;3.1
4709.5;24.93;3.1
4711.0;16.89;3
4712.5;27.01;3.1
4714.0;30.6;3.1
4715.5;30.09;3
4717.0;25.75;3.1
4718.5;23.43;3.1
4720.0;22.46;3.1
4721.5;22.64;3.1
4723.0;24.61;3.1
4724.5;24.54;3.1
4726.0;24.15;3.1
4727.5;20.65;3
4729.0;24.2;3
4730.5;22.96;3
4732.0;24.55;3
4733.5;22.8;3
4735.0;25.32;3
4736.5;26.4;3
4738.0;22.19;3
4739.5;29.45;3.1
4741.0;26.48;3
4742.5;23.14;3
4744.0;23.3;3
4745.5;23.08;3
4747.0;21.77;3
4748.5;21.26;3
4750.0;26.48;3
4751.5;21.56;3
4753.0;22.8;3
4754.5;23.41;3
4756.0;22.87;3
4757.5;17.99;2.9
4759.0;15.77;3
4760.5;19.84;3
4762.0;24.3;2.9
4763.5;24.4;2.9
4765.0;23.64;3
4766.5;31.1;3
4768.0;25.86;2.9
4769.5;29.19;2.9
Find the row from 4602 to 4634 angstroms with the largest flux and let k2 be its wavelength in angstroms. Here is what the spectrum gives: 4622.5 angstroms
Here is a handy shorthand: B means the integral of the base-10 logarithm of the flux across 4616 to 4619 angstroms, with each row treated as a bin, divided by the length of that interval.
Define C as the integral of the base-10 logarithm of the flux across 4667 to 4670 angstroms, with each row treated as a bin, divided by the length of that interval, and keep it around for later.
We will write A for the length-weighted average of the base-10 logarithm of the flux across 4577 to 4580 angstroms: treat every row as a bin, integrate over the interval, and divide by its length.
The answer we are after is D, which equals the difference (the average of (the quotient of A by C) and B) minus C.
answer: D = -0.17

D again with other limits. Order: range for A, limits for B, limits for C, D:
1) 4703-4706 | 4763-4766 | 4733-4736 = -0.21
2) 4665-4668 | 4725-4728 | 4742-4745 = -0.19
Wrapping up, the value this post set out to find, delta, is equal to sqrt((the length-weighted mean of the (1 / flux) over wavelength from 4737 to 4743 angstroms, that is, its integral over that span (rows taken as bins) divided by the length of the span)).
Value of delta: 0.199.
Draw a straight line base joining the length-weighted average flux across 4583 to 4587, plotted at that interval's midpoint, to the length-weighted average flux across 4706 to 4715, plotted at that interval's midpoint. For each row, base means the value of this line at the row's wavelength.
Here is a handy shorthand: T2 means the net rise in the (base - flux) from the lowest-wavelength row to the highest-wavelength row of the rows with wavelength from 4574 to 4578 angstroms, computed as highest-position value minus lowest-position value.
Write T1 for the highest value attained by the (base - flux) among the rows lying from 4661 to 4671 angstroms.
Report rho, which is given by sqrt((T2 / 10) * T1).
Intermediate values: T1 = 5.6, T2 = 1.1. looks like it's 0.78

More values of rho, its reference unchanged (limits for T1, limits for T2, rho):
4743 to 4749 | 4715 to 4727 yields 1.46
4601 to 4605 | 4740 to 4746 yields 1.40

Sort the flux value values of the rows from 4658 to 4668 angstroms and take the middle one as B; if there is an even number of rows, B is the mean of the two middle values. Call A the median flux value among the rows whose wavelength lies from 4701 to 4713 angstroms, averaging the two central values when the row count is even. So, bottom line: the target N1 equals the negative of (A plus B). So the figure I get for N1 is -44.5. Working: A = 22.1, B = 22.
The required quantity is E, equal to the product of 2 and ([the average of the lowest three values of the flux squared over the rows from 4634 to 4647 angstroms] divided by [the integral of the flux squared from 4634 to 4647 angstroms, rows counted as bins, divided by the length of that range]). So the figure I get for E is 0.91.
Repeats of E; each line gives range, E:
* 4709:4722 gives 1.36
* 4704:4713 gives 1.53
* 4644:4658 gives 1.15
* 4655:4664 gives 1.63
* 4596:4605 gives 1.34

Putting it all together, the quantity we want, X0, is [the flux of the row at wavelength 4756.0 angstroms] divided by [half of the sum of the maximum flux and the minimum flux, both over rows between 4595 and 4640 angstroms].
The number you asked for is 1.0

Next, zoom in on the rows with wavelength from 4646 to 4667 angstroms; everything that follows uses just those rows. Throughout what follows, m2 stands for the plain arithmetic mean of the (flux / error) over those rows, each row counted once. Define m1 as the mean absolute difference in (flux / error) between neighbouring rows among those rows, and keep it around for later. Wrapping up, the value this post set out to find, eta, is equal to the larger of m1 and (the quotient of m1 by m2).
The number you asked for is 1.06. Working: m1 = 1.06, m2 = 6.5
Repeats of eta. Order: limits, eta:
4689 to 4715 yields 1.38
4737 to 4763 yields 0.89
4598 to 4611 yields 1.11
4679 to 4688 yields 0.96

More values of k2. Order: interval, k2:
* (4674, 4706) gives 4690.0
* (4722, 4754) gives 4739.5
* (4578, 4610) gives 4598.5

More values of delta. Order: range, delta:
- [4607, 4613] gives 0.217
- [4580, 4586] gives 0.216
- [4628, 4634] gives 0.209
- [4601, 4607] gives 0.220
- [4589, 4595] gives 0.220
